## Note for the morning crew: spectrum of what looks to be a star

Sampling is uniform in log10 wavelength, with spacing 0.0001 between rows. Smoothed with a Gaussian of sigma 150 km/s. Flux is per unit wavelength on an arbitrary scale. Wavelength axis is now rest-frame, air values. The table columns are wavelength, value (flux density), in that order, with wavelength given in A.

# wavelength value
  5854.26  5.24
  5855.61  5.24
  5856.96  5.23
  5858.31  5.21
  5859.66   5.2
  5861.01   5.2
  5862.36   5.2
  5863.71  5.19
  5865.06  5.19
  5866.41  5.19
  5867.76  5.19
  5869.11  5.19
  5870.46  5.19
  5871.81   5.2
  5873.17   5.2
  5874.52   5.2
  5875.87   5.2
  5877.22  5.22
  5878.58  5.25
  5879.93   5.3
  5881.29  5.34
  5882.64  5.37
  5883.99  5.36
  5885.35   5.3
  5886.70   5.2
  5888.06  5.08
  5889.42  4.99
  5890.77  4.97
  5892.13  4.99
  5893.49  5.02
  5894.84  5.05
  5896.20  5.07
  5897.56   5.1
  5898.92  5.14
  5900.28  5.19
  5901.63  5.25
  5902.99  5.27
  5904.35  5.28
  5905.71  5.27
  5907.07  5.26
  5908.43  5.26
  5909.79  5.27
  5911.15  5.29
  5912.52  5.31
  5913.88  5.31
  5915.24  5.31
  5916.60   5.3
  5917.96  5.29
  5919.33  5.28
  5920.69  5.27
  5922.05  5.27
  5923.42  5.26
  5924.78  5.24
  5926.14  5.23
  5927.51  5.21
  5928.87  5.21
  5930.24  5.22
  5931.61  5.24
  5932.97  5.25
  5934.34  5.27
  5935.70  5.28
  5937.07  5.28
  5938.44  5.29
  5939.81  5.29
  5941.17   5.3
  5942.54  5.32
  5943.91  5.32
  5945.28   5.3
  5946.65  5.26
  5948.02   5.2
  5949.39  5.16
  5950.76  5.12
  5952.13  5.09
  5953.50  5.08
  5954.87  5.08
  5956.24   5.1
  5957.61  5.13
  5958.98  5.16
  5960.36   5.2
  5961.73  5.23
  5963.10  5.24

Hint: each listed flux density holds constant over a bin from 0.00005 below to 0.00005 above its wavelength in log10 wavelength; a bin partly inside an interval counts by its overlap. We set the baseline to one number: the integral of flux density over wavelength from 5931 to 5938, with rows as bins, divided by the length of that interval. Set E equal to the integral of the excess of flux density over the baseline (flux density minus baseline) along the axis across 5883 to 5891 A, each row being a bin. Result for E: -0.8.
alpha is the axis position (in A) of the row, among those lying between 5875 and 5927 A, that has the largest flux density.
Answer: 5882.64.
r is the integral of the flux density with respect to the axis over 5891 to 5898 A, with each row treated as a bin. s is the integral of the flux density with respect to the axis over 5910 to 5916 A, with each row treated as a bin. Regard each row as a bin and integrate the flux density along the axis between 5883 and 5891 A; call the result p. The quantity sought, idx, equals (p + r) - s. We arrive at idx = 45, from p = 41.4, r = 35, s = 32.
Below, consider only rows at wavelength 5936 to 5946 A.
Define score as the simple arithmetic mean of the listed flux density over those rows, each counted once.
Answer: 5.30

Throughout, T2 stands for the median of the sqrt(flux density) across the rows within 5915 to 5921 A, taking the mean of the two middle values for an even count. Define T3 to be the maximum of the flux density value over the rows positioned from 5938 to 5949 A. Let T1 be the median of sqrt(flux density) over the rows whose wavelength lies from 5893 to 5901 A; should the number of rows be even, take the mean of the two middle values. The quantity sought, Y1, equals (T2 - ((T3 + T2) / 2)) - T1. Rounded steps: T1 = 2.25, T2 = 2.30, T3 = 5.32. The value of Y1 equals -3.76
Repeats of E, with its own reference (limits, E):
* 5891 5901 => -1.9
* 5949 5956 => -1.1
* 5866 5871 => -0.4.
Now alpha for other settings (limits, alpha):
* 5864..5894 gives 5882.64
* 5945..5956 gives 5945.28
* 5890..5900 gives 5898.92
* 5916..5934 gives 5916.60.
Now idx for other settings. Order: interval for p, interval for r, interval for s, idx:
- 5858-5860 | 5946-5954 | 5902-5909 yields 15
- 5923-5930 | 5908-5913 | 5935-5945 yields 10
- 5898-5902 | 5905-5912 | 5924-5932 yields 16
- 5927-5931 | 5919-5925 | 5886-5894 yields 12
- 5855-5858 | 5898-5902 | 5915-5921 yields 5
